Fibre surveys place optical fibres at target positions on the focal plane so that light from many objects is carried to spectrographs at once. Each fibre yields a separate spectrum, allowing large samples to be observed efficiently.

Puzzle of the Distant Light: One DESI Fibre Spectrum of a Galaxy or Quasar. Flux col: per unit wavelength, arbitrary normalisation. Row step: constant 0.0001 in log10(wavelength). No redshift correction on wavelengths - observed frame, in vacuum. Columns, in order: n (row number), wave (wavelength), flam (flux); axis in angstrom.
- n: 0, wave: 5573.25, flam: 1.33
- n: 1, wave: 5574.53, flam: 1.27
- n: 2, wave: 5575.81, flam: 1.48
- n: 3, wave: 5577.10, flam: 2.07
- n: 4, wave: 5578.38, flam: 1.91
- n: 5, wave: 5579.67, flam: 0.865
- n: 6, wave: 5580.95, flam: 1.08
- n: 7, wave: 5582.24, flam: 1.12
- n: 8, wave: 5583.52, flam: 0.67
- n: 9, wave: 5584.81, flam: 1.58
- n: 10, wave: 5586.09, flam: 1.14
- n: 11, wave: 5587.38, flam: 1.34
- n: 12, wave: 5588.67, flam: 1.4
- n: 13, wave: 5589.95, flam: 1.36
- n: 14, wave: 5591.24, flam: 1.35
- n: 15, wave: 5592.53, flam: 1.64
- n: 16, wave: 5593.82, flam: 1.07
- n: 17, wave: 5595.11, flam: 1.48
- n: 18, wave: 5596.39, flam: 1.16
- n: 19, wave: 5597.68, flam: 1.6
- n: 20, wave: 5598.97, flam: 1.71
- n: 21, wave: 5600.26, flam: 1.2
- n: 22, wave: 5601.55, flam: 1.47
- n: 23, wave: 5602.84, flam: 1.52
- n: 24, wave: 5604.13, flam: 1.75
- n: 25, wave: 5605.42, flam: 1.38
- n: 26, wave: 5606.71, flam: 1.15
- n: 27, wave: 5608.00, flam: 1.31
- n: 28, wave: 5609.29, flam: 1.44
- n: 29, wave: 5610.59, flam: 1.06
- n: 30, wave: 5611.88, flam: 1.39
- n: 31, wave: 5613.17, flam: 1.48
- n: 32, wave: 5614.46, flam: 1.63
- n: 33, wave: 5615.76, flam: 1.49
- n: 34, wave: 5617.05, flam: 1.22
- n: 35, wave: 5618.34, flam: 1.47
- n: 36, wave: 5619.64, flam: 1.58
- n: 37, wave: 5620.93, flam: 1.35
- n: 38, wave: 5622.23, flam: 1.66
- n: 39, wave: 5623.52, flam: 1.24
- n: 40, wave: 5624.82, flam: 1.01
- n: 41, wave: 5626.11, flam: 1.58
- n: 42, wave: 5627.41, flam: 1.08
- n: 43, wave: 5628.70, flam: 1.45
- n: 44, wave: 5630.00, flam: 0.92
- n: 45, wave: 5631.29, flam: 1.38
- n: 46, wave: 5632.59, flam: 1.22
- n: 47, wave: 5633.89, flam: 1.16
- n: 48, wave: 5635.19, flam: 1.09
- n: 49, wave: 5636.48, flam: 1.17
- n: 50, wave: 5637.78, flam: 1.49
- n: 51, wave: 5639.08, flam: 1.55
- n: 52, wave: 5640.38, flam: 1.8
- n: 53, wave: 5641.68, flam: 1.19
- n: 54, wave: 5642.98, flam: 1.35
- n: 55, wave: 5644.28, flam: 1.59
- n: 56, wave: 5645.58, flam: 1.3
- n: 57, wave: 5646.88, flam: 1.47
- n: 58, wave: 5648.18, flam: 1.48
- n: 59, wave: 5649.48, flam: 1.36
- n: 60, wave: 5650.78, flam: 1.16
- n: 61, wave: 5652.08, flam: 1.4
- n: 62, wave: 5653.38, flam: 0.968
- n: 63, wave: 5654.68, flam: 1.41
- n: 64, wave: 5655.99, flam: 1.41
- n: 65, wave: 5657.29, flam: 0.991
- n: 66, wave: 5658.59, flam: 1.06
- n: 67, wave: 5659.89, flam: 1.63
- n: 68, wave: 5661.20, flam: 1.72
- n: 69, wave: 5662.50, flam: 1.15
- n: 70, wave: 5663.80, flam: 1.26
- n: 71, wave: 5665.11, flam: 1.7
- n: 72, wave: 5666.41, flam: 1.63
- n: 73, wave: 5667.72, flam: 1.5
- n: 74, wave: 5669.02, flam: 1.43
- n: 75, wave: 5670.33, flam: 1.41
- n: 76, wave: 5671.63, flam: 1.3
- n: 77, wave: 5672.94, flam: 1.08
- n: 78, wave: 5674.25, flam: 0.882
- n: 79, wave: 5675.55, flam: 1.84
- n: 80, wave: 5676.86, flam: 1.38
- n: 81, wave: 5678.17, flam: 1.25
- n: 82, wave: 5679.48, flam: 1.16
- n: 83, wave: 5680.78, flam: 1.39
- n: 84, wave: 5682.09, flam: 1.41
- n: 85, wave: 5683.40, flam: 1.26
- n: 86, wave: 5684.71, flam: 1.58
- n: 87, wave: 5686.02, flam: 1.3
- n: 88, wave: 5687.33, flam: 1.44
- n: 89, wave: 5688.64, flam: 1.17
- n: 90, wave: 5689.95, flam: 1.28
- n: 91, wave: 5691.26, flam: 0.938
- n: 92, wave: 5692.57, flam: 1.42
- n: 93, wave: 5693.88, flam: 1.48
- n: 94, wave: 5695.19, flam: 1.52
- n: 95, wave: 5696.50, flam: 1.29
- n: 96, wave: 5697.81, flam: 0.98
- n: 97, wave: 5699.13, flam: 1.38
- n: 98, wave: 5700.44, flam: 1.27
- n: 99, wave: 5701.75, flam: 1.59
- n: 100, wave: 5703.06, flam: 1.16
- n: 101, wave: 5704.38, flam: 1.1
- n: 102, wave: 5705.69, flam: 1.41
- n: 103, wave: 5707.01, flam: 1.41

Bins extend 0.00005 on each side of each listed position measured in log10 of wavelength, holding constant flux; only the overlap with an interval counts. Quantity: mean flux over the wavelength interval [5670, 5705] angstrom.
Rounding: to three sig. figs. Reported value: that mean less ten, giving -8.69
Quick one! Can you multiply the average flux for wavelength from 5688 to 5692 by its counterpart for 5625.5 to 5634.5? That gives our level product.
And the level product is 1.42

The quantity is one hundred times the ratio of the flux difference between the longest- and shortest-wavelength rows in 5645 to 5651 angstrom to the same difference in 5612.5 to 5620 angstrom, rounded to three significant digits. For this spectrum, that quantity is -140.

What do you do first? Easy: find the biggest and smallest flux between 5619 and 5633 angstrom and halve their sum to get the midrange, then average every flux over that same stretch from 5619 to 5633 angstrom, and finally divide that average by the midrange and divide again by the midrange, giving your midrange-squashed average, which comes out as 0.79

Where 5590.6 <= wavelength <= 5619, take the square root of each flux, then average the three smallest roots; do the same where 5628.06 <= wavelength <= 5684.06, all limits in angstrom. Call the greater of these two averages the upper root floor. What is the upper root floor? 1.05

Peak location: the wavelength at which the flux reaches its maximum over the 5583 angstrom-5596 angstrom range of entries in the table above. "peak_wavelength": 5592.53 angstrom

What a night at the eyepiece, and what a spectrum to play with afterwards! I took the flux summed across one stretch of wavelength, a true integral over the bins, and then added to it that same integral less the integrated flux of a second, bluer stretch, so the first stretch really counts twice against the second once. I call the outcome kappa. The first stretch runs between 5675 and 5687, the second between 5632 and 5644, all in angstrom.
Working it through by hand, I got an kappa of 17.3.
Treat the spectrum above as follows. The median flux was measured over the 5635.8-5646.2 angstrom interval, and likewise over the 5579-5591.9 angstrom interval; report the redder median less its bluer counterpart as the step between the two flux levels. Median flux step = 0.18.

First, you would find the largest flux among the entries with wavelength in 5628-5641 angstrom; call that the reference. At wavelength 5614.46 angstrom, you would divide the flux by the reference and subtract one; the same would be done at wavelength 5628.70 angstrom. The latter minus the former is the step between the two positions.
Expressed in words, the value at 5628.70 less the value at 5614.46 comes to -0.10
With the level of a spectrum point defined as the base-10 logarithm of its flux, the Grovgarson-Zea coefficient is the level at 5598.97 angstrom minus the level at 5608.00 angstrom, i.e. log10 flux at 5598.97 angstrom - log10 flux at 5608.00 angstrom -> 0.12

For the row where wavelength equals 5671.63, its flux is 1.3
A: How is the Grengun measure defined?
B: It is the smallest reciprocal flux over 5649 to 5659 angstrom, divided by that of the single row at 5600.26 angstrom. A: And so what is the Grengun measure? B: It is 0.85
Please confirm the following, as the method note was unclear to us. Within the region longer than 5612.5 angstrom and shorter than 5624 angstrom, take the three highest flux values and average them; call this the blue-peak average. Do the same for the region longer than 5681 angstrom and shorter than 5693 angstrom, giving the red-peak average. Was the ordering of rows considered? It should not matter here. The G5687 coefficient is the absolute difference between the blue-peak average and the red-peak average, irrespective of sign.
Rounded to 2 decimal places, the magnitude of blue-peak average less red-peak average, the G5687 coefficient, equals 0.14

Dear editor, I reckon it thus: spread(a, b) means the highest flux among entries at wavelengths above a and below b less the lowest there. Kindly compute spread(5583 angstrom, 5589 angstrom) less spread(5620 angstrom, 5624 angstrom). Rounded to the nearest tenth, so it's 0.5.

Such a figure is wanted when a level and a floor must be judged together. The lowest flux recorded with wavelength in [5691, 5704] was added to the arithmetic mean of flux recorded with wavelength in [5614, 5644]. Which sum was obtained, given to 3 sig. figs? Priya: 2.29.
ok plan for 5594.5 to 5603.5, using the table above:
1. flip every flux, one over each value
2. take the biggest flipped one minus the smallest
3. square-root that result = 0.53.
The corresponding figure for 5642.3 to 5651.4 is 0.48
